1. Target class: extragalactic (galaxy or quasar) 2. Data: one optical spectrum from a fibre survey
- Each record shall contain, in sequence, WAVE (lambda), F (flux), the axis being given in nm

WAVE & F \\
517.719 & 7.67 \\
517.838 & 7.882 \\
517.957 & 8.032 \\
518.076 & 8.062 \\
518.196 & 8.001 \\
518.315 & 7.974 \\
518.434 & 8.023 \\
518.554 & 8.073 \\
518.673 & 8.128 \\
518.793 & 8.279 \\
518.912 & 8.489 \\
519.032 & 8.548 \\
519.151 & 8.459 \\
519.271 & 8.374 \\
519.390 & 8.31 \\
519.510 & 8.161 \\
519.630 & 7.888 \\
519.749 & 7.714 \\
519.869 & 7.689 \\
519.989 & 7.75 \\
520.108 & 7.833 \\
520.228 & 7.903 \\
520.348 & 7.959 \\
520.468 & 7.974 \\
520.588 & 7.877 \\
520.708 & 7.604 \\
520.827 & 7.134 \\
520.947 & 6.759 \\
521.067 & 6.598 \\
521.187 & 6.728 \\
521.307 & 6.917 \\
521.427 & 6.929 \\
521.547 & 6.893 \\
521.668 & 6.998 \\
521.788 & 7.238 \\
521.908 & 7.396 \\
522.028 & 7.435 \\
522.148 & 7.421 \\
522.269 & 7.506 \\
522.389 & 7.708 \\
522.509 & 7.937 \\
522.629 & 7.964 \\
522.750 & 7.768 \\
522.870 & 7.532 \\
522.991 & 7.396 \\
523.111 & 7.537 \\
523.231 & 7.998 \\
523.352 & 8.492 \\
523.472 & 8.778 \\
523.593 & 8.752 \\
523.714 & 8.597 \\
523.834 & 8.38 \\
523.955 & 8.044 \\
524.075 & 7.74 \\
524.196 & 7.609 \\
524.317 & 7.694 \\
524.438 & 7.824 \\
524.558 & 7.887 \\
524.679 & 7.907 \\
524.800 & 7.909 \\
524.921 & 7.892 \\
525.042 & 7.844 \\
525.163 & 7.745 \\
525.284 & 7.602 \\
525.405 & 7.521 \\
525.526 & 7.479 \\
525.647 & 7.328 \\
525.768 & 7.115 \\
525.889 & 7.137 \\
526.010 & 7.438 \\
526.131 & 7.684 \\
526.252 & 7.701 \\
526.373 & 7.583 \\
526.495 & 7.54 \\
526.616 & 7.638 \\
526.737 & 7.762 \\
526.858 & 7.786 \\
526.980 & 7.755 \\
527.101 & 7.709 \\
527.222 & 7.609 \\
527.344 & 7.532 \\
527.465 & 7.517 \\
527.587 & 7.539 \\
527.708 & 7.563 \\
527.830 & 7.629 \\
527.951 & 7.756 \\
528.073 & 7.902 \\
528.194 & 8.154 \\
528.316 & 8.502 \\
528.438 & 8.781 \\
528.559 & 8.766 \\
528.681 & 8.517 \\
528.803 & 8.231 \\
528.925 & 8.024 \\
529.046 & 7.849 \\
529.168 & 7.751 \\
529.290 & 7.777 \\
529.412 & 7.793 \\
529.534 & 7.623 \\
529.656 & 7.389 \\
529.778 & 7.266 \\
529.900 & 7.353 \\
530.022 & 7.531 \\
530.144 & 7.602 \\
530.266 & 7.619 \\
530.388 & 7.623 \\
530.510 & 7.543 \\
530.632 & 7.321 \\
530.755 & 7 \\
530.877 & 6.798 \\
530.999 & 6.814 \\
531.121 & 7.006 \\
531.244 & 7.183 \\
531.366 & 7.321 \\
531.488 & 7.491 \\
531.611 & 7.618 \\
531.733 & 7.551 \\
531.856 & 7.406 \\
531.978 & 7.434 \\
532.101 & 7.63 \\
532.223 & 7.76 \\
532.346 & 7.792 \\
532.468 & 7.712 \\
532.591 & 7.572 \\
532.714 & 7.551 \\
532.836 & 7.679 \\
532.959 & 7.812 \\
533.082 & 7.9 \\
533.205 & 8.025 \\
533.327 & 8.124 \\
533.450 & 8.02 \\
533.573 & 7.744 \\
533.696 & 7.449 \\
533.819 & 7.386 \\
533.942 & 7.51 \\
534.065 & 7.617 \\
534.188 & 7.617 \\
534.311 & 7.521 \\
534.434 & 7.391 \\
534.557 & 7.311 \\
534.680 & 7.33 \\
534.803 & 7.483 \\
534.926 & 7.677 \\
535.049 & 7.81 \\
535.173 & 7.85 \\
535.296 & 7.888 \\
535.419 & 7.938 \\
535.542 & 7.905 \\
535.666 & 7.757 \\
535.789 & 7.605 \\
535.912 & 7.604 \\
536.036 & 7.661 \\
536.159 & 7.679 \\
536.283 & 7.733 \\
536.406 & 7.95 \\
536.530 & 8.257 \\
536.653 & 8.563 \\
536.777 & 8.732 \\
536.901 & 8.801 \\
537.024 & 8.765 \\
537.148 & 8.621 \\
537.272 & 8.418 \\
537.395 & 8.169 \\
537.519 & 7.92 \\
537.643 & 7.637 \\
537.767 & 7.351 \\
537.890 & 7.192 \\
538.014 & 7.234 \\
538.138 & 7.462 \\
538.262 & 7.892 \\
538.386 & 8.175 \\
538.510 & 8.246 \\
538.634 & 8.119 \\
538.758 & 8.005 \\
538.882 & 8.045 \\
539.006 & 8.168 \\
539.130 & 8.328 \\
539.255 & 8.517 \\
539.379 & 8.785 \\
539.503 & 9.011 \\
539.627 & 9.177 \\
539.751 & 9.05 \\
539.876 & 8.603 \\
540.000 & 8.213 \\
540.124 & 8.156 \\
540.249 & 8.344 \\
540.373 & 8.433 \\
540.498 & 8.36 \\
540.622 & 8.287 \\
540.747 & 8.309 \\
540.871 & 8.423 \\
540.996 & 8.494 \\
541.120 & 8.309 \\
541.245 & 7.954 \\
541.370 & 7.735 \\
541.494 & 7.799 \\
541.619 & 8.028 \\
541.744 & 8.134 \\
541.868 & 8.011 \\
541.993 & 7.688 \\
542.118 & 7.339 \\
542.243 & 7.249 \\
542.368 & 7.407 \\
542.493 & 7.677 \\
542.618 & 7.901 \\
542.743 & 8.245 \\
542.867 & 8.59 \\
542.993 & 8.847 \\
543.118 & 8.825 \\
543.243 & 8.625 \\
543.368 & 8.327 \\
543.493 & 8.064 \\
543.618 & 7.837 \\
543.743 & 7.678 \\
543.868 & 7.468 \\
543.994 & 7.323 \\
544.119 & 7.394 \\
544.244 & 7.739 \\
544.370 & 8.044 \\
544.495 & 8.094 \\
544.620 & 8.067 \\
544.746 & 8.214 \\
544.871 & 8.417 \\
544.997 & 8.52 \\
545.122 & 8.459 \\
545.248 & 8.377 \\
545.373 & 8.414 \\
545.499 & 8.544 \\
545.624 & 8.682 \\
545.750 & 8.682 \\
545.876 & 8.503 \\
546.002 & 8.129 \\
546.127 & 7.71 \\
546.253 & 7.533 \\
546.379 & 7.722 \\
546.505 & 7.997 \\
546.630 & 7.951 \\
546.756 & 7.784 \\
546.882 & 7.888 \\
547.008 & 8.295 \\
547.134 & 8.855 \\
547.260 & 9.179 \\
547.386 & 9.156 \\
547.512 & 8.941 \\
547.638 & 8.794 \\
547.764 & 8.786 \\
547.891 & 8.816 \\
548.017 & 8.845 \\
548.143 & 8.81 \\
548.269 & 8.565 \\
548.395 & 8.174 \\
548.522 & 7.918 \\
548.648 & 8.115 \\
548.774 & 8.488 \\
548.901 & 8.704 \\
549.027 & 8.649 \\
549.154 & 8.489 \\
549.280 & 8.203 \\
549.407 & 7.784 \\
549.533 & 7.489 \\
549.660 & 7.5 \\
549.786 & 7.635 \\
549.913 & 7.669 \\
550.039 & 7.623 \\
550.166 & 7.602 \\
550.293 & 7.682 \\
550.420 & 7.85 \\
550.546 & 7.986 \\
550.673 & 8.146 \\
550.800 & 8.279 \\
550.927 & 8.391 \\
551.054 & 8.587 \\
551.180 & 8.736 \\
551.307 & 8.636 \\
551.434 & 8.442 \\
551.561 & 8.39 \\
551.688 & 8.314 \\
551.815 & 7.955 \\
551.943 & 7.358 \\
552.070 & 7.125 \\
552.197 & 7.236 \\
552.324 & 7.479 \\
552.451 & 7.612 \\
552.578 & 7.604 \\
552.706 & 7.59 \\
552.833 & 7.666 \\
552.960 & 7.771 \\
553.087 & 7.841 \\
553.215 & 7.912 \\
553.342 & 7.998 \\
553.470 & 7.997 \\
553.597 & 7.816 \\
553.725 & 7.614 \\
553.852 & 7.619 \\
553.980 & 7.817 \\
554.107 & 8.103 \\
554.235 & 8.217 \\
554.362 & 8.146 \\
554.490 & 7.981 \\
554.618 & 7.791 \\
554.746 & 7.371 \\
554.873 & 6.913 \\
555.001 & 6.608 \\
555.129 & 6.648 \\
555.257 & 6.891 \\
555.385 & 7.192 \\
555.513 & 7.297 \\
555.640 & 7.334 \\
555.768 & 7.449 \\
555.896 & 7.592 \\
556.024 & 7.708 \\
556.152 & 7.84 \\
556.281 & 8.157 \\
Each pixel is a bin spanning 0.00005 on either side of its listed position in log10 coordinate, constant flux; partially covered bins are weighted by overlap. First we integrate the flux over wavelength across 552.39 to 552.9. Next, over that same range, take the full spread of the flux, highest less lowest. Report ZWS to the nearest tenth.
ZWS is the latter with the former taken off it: -3.8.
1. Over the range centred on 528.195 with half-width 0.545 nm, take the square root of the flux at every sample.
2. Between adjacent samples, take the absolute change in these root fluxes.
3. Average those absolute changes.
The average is 0.032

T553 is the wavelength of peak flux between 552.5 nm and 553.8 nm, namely 553.342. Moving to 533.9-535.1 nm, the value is 535.049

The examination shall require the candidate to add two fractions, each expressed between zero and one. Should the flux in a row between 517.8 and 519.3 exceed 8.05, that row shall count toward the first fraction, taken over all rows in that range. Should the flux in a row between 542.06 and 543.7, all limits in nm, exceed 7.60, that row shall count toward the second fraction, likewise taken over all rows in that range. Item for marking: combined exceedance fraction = 1.4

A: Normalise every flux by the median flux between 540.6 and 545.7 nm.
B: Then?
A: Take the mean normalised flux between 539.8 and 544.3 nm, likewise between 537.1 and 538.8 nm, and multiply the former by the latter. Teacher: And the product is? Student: 0.97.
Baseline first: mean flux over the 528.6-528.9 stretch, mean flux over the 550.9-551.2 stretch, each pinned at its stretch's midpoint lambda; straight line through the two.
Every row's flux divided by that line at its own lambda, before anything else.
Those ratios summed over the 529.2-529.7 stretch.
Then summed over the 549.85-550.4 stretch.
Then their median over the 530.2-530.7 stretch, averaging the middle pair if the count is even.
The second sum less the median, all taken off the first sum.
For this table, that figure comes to 1.0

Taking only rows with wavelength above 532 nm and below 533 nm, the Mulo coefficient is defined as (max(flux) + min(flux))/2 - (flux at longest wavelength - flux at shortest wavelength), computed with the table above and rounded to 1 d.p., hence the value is 7.5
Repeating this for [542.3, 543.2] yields 6.7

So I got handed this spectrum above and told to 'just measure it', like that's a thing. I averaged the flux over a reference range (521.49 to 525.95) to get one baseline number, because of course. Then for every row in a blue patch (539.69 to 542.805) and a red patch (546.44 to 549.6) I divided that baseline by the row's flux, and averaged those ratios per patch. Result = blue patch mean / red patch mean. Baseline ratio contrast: 1.04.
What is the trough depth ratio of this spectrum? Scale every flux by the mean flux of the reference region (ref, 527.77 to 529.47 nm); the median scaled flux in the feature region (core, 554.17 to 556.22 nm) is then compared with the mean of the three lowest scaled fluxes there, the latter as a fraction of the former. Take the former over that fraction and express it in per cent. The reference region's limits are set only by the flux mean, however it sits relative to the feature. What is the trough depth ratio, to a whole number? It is 101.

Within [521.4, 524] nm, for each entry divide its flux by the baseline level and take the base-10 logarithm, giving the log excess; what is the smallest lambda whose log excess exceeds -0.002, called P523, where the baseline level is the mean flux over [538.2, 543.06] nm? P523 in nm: 523.352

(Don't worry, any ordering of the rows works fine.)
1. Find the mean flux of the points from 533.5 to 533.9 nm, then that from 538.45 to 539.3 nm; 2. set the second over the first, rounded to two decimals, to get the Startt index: 1.09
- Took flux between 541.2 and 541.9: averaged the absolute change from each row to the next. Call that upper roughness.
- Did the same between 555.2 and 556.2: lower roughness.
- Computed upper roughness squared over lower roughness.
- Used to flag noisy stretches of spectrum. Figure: 0.162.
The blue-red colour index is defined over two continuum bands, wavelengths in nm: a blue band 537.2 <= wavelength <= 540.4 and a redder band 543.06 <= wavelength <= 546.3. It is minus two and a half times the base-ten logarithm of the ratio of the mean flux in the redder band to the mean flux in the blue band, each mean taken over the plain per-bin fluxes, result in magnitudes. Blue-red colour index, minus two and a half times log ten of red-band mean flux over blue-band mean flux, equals 0.005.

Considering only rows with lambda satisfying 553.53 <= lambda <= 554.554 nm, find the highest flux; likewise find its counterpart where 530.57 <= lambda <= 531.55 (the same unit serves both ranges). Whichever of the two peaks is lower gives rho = 7.49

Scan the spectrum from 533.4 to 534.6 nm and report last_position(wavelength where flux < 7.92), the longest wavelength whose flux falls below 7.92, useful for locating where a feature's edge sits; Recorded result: 534.557 nm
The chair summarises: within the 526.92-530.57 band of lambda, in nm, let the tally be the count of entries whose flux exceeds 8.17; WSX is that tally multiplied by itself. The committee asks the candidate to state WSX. 25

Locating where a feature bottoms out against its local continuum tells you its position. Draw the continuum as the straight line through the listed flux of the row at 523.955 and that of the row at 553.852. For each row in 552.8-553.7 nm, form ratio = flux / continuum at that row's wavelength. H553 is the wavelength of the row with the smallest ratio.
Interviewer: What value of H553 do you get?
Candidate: 552.833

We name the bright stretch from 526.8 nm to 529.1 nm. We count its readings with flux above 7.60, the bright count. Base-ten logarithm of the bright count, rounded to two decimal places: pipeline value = 1.18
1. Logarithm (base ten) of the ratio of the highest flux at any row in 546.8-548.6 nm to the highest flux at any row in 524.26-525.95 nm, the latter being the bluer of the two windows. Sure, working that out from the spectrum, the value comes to 0.06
